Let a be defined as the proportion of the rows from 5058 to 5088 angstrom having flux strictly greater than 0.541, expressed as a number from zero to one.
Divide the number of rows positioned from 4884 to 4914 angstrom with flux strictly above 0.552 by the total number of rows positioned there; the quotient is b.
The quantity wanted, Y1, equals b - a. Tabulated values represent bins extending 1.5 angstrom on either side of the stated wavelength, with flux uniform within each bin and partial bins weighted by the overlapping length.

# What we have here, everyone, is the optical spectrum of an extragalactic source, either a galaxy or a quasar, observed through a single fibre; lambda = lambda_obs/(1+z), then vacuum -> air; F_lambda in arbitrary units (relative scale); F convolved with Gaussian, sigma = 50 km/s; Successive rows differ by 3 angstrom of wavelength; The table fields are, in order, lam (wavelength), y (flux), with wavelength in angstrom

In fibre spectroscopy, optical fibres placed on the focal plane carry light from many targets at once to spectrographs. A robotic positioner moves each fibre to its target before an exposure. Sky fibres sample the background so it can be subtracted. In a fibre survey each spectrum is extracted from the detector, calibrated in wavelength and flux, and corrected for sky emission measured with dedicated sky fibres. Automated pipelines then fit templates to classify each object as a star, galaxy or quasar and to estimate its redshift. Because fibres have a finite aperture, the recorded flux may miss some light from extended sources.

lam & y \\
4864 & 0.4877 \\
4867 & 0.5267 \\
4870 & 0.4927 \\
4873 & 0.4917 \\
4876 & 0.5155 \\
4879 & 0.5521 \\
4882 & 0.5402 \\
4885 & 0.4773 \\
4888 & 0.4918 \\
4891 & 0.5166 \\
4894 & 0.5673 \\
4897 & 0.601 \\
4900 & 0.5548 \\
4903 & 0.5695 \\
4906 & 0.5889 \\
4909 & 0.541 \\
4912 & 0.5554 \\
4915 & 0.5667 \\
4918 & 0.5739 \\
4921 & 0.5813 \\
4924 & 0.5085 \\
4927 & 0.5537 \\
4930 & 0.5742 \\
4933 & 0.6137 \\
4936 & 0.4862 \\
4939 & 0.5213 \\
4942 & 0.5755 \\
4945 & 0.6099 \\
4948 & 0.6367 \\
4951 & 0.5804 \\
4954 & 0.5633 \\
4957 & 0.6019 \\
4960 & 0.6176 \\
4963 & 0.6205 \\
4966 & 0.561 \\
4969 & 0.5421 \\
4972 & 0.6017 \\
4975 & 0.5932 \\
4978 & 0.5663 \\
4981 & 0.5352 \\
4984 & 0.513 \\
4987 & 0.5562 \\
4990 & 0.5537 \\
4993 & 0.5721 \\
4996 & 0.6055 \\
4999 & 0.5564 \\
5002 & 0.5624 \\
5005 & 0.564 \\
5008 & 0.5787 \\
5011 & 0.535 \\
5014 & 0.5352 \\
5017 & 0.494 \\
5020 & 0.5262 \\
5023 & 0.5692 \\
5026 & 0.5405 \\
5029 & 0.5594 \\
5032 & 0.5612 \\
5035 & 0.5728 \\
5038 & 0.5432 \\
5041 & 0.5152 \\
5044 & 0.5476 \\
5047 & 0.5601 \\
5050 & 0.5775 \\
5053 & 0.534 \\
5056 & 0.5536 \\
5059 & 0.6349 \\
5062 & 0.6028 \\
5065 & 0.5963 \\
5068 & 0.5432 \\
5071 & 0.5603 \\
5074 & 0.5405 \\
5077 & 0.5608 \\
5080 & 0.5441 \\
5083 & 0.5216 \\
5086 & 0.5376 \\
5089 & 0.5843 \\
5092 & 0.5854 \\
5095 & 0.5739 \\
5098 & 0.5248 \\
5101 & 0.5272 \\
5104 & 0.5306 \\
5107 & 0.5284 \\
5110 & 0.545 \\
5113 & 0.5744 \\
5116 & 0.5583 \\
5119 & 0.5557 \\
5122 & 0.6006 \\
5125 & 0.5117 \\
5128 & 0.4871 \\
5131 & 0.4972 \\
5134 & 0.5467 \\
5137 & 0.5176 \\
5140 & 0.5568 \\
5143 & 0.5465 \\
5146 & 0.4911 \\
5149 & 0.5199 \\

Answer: -0.100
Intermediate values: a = 0.70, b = 0.6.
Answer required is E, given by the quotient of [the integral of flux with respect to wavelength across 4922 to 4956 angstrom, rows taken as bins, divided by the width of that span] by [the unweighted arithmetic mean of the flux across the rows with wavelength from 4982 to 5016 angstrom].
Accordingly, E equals 1.016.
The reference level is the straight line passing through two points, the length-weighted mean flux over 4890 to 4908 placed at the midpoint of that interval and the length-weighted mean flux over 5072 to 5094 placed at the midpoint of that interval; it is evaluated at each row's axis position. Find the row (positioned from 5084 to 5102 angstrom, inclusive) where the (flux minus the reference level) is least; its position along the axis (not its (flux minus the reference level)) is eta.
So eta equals 5098 angstrom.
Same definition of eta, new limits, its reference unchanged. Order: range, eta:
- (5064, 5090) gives 5083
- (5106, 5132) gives 5128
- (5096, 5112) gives 5098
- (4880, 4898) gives 4885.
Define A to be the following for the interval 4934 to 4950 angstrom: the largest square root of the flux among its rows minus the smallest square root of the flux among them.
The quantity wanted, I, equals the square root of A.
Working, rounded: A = 0.101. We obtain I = 0.317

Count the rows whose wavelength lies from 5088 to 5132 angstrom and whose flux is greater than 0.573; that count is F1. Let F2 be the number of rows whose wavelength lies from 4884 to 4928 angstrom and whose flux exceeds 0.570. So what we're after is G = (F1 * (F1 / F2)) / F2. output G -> 1.56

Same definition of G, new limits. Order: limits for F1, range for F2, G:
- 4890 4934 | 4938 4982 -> 0.44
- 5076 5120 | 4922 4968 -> 0.20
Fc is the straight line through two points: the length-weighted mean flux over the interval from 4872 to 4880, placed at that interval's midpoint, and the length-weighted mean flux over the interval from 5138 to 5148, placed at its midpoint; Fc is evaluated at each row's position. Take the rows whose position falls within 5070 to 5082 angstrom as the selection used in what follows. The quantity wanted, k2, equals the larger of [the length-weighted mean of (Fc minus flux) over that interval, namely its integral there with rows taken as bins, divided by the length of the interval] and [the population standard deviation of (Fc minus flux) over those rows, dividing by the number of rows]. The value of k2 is 0.0093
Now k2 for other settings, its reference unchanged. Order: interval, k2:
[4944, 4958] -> 0.0253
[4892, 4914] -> 0.0193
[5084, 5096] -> 0.0193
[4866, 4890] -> 0.0251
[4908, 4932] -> 0.0220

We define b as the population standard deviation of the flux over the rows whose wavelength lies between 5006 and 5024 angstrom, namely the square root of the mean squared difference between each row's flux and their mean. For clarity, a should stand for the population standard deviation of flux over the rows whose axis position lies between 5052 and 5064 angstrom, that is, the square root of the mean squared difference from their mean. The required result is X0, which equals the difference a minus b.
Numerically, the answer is 0.0118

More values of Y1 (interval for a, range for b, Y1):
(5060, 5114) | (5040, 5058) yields -0.111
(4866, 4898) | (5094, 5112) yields -0.106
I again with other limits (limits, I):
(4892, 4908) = 0.174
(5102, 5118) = 0.176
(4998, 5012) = 0.171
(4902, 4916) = 0.179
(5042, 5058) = 0.171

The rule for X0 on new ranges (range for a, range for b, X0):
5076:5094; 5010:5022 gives 0.0067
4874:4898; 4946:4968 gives 0.0106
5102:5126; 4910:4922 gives 0.0169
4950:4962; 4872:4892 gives -0.0046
